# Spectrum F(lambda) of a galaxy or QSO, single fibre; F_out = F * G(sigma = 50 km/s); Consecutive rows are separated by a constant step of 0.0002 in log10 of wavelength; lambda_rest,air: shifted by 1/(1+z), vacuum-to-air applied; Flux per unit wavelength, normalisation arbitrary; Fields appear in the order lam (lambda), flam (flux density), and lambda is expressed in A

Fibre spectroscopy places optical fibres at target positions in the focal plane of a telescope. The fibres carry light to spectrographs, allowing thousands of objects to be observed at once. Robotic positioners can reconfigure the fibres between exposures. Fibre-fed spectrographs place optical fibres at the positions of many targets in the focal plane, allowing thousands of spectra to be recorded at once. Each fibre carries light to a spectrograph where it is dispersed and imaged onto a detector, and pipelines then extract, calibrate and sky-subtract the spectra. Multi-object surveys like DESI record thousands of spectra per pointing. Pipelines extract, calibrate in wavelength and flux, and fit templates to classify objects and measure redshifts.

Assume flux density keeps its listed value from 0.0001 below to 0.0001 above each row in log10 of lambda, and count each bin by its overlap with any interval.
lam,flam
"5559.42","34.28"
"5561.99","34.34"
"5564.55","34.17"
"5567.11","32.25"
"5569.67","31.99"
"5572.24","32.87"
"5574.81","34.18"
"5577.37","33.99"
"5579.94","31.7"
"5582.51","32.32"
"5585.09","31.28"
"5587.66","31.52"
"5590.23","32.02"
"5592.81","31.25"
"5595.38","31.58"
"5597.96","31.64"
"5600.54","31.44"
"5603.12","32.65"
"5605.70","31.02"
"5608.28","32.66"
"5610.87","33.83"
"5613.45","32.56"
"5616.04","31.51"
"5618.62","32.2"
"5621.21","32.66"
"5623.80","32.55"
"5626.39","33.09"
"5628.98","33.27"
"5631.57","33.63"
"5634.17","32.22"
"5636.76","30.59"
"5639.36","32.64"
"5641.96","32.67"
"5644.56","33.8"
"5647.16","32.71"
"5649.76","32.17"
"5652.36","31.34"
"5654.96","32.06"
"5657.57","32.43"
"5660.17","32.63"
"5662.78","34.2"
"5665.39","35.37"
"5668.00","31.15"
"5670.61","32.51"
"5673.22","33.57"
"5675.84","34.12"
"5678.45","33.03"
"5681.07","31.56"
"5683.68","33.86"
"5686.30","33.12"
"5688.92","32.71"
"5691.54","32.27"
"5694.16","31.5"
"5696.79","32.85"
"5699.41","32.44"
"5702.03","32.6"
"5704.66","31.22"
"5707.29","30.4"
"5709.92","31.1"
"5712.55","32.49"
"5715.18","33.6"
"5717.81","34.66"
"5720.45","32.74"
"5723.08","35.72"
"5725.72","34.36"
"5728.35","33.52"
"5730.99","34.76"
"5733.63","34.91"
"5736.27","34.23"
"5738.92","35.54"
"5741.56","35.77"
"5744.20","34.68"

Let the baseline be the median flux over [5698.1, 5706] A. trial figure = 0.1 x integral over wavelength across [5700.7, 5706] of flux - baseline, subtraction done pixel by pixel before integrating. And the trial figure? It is -0.28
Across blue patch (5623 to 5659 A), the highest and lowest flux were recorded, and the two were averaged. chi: 32.2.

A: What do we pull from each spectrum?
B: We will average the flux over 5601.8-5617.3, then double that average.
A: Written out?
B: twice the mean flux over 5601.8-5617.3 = 64.7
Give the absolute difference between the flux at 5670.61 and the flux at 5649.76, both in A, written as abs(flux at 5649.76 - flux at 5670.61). 0.34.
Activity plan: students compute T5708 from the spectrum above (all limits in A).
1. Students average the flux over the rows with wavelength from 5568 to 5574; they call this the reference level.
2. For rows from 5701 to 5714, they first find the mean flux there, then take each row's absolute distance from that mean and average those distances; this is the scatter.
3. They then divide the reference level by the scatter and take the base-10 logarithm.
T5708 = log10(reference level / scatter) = 1.62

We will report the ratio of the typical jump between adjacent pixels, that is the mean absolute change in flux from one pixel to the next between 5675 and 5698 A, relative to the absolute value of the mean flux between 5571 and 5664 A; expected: 0.033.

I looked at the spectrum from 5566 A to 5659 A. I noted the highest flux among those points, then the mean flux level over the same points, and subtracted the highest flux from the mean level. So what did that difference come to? -1.84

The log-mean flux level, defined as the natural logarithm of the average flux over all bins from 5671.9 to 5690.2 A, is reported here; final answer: 3.50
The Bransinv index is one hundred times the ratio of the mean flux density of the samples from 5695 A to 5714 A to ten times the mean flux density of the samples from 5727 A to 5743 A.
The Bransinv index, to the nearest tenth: 9.2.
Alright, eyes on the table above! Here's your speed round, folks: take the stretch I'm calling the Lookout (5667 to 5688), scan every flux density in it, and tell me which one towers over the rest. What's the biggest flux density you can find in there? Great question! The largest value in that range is 34.12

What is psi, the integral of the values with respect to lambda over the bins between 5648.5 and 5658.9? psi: 333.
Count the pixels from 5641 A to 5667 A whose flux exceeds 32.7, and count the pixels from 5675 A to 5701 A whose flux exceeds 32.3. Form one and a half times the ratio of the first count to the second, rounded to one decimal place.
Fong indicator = 0.9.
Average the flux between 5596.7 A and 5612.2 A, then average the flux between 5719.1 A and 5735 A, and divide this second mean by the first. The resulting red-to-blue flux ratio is 1.066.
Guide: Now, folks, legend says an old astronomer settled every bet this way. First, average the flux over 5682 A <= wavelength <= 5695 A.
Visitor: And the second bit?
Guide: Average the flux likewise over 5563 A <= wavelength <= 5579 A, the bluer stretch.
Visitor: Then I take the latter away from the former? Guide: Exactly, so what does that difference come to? -0.5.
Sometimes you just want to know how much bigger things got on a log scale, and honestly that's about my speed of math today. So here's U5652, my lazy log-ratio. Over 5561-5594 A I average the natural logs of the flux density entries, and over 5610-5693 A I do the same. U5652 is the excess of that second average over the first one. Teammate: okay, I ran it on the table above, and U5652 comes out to 0.005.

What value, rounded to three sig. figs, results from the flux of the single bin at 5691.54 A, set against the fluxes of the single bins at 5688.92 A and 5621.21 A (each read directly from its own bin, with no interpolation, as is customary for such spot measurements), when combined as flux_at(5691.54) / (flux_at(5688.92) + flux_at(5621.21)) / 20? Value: 0.0247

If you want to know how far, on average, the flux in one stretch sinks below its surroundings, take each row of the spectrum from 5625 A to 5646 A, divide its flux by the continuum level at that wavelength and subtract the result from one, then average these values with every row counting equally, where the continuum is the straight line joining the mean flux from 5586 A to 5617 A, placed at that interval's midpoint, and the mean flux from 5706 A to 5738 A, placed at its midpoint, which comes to -0.010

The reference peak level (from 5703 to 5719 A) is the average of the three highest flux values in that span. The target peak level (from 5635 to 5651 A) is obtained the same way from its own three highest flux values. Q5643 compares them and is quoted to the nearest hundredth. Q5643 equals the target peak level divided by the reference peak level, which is 0.98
